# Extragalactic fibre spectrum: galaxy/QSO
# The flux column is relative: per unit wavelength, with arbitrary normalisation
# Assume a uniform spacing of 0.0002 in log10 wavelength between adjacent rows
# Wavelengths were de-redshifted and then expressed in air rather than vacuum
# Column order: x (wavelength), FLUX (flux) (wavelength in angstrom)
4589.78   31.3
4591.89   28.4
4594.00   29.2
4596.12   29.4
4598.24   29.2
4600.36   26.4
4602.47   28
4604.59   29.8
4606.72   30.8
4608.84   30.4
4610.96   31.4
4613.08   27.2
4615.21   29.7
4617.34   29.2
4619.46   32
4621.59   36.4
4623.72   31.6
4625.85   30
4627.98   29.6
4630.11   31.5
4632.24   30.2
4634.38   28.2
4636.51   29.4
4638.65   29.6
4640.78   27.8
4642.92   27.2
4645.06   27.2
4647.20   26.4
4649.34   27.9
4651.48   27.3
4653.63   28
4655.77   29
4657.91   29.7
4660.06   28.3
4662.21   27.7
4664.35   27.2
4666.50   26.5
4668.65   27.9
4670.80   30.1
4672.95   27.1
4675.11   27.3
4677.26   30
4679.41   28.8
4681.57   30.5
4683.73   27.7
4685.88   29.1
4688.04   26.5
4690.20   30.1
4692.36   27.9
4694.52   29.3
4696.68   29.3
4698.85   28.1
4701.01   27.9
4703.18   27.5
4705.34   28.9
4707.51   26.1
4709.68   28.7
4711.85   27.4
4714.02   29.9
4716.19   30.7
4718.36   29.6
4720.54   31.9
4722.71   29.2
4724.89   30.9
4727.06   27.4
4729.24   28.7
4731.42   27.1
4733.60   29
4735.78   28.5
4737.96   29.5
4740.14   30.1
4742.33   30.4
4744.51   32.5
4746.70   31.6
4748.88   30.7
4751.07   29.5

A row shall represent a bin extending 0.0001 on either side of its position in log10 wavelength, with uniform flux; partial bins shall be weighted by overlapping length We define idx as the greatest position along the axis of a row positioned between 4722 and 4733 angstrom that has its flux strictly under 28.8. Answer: 4731.42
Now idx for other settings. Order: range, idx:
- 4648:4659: 4653.63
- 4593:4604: 4602.47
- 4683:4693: 4692.36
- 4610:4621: 4613.08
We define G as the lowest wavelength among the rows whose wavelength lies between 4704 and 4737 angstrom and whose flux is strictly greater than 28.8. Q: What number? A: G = 4705.34 angstrom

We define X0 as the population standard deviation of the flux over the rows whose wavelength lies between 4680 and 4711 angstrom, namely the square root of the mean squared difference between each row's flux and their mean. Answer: 1.21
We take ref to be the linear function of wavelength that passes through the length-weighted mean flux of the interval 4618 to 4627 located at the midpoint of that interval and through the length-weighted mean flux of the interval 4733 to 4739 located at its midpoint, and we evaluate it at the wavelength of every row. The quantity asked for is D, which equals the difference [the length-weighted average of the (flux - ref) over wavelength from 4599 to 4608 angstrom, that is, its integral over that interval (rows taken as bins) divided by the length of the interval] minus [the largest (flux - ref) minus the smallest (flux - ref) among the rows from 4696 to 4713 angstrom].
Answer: -7.0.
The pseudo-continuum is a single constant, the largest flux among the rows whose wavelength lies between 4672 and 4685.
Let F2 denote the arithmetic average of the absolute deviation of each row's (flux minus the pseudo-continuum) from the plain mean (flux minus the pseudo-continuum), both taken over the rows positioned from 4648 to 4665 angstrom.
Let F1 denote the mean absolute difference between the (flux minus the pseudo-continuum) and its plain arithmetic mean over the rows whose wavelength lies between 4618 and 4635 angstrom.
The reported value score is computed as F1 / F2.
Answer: 2.61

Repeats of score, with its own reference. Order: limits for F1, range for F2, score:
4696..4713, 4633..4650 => 0.92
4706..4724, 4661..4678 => 1.29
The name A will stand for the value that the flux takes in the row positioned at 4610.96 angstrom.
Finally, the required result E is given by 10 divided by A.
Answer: 0.318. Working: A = 31.4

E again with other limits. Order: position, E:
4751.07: 0.339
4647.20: 0.379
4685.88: 0.344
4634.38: 0.355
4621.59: 0.275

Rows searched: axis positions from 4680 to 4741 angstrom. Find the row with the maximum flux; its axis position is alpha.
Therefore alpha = 4720.54 angstrom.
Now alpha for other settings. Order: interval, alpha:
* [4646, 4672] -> 4670.80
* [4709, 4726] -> 4720.54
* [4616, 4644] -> 4621.59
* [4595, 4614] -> 4610.96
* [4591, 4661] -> 4621.59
